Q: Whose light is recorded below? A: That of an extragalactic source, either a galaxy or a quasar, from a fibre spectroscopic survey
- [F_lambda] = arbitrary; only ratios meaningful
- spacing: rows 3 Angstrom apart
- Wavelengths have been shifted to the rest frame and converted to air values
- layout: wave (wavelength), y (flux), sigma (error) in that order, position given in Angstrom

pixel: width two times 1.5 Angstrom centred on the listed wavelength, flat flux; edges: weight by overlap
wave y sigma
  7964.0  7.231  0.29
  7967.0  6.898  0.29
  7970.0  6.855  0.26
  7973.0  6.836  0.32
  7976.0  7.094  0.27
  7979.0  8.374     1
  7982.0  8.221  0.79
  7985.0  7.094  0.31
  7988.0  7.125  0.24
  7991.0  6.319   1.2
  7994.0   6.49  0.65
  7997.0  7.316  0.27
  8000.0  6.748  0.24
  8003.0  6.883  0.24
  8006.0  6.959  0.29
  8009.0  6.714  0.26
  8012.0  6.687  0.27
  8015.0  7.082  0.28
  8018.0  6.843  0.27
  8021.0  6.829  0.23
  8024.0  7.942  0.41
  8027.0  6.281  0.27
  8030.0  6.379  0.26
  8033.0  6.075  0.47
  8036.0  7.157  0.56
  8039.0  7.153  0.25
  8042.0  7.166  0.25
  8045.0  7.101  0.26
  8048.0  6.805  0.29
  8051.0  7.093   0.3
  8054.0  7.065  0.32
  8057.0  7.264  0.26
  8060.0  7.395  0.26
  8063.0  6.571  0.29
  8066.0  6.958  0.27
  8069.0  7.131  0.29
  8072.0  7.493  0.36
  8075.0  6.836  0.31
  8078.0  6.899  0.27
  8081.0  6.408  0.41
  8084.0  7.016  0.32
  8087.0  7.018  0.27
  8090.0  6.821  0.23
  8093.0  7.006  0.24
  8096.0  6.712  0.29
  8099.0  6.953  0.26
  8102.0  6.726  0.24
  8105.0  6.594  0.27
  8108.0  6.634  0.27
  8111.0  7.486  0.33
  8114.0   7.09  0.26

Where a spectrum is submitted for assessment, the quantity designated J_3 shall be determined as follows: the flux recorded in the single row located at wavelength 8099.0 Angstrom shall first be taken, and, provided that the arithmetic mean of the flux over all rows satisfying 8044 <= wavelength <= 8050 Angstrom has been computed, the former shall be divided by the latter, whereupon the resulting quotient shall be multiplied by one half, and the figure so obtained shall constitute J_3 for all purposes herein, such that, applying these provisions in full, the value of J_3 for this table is 0.500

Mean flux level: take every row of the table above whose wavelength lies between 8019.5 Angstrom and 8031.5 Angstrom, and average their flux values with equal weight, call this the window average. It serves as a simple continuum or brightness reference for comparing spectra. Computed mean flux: 6.86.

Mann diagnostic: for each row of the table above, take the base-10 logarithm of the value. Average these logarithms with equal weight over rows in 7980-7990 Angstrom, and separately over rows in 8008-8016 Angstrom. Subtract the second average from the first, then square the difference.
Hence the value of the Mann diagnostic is 0.0015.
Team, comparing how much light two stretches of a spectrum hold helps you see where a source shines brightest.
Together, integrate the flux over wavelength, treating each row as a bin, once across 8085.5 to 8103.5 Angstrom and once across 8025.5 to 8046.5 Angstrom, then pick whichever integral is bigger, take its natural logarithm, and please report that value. 4.96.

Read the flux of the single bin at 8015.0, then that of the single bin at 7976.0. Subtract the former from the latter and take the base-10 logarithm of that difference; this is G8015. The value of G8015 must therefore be -1.9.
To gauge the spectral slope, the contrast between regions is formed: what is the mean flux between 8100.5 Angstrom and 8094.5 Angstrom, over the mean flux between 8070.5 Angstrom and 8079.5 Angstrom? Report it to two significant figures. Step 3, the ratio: 0.97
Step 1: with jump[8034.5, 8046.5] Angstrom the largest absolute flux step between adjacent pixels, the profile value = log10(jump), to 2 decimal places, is -1.19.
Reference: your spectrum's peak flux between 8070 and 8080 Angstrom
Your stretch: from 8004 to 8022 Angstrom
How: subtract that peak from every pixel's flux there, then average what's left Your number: -0.64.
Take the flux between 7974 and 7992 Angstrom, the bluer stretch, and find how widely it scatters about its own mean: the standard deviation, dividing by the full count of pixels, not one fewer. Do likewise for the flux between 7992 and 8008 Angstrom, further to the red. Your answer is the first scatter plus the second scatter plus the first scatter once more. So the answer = 1.70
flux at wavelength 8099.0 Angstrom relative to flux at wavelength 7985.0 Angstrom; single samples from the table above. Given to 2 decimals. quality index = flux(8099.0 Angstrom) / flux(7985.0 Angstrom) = 0.98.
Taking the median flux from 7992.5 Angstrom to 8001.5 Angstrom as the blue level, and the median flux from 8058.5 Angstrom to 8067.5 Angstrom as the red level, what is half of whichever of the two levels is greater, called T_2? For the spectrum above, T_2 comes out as 3.48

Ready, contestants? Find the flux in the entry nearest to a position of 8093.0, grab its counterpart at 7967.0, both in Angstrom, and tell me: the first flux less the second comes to 0.11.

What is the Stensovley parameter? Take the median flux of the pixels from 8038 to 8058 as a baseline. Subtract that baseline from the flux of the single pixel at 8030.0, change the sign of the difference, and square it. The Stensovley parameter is 0.52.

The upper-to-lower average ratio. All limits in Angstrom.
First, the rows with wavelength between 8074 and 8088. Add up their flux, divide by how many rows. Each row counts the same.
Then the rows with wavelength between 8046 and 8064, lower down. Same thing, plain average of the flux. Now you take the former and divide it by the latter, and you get 0.97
